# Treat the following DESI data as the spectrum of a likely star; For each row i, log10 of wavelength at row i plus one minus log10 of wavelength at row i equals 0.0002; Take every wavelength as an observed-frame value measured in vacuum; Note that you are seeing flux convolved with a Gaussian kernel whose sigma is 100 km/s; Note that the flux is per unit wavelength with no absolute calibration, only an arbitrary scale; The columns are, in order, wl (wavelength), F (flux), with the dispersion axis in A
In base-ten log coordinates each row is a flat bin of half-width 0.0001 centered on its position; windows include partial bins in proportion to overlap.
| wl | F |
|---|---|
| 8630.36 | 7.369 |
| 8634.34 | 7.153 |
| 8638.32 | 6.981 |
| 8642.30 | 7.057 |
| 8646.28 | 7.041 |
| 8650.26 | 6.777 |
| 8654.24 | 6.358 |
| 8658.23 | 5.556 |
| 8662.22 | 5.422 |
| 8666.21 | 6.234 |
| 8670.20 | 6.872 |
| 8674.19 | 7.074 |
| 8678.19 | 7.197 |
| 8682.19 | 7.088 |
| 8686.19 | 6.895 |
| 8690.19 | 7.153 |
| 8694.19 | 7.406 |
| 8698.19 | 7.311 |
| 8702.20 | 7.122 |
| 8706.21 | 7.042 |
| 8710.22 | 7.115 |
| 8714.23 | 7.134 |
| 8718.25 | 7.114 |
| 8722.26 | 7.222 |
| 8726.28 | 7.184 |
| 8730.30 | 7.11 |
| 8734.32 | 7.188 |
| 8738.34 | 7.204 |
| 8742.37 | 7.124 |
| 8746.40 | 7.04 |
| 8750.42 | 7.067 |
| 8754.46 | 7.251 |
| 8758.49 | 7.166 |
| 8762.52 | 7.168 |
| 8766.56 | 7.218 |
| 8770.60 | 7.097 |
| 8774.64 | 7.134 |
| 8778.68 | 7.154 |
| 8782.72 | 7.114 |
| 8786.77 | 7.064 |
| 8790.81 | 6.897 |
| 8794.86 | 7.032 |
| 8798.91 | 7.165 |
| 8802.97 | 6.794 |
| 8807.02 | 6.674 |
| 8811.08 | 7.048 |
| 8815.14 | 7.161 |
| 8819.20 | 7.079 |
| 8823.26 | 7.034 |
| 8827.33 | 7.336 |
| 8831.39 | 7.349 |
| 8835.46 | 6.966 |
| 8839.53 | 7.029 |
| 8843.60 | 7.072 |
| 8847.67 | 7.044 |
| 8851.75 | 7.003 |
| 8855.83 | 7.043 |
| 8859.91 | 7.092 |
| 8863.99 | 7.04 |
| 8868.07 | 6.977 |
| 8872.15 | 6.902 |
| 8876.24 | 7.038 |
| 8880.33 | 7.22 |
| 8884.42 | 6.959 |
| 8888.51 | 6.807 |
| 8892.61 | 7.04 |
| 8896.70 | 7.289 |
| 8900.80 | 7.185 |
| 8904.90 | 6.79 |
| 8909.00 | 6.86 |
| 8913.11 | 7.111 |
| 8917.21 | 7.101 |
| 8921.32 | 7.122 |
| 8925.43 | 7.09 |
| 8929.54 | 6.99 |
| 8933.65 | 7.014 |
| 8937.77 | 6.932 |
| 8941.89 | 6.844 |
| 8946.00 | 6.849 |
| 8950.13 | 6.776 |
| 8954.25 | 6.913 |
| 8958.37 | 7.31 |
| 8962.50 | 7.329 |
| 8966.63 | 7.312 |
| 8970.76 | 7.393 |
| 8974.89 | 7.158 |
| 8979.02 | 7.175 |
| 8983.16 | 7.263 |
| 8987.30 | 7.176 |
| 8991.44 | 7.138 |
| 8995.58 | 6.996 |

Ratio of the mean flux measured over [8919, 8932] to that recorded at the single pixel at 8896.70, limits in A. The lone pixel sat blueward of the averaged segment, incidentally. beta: 0.970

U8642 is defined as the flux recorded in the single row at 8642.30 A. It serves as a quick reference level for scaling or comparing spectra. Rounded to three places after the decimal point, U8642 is 7.057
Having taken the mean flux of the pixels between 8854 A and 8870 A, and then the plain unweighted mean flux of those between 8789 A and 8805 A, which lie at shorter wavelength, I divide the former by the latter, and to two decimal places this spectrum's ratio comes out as 1.01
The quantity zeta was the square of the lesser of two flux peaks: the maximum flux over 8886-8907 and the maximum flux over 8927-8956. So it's 49.2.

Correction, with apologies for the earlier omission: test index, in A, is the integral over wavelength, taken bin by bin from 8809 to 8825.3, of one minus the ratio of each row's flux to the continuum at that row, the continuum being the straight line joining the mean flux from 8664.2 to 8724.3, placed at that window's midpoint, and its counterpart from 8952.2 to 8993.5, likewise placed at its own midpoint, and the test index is 0.12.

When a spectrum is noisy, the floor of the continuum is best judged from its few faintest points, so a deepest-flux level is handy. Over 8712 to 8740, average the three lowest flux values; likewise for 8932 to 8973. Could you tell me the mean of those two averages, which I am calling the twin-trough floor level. 6.97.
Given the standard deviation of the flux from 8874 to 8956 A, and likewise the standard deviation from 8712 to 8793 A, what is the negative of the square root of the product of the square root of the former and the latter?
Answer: -0.17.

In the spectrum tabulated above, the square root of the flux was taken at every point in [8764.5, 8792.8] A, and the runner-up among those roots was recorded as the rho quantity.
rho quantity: 2.67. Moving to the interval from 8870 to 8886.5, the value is 2.65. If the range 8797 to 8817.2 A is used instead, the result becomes 2.68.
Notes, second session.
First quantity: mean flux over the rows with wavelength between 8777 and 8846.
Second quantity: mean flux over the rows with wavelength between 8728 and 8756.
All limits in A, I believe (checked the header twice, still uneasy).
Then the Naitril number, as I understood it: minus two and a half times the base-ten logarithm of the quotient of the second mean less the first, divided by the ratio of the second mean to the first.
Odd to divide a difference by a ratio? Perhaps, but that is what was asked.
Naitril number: 2.7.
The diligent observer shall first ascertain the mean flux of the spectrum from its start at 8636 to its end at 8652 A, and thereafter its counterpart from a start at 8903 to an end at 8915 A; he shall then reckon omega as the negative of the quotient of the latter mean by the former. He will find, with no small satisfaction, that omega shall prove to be -0.99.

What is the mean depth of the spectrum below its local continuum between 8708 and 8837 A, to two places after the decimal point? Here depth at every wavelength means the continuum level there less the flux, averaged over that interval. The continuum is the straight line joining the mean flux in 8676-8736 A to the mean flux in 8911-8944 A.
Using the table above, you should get 0.01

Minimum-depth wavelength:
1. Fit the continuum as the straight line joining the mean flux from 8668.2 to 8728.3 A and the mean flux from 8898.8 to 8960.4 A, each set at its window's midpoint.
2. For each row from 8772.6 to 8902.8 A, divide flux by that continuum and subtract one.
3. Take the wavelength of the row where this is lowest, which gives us 8807.02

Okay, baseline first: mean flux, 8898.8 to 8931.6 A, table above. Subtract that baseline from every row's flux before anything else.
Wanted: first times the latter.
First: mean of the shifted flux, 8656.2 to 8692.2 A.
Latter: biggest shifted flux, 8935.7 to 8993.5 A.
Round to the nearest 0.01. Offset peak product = -0.15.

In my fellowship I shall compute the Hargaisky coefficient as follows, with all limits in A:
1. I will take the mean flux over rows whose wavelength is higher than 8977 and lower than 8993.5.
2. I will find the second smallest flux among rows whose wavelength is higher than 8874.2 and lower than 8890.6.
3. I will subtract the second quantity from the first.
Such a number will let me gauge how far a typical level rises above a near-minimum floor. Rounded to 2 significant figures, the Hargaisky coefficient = 0.23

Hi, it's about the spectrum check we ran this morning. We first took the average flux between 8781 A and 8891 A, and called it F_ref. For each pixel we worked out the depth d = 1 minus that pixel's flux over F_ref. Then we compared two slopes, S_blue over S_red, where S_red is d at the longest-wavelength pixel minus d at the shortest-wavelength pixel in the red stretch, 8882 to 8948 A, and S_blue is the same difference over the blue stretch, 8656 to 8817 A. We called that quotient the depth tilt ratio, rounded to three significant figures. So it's -14.6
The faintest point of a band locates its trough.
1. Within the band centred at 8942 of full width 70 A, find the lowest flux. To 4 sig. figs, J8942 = 6.776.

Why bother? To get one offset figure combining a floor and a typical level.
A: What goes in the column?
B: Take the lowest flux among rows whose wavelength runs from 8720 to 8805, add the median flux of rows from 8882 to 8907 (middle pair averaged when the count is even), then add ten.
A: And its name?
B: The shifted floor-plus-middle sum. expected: 23.8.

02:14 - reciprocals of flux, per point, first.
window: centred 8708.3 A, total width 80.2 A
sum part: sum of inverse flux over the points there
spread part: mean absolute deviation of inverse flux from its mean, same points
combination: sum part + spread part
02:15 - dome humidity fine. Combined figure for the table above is 2.81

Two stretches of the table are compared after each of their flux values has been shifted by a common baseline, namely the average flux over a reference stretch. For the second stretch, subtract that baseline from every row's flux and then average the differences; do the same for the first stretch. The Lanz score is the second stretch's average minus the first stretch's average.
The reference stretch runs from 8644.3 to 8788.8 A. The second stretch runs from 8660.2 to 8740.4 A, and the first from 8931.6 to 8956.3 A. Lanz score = 0.12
